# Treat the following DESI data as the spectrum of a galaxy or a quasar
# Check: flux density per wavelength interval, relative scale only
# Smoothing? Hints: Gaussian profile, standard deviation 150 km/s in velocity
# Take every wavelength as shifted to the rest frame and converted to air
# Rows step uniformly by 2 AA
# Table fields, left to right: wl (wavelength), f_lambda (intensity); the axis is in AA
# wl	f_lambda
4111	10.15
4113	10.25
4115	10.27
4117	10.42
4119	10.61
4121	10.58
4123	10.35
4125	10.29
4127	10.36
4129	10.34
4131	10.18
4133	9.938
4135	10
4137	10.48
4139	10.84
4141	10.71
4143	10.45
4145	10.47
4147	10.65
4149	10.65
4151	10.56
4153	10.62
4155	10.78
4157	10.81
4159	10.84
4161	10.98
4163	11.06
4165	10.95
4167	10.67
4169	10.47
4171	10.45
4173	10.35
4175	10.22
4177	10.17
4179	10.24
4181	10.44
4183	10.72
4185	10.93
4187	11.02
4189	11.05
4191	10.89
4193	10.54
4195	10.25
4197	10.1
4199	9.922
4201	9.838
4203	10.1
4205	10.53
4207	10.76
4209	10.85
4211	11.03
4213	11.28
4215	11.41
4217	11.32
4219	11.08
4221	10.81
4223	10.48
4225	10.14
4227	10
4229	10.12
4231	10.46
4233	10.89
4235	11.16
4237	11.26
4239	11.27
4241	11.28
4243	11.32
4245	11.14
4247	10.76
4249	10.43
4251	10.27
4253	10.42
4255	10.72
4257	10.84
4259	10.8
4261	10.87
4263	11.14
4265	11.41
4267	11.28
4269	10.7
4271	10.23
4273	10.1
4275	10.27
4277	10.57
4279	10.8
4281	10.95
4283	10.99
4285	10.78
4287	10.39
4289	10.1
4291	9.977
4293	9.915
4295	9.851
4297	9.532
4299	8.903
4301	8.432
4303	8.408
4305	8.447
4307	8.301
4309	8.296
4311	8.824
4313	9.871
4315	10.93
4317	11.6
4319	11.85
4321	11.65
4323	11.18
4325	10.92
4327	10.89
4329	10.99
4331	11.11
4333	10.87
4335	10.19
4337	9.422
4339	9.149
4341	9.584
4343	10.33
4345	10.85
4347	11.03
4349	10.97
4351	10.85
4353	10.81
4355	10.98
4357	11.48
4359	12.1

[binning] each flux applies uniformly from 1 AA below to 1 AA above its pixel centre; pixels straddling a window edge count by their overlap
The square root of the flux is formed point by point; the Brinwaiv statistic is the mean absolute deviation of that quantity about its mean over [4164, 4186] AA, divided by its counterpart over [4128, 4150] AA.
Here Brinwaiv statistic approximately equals 1.0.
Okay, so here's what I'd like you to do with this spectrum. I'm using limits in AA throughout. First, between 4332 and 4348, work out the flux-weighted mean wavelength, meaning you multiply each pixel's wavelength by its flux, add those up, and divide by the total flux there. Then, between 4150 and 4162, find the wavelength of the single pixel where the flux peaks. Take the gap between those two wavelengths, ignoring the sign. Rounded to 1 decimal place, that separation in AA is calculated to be 179.1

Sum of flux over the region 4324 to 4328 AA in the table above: 21.8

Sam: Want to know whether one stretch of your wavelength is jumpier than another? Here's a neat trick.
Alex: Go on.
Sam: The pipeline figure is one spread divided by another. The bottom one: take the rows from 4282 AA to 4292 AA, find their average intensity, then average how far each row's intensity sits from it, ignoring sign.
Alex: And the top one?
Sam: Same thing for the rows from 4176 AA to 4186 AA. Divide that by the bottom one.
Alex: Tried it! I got 0.74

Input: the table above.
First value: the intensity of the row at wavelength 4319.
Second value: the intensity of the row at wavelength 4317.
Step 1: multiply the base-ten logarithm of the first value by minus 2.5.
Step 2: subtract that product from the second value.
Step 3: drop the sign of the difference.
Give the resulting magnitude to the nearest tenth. 14.3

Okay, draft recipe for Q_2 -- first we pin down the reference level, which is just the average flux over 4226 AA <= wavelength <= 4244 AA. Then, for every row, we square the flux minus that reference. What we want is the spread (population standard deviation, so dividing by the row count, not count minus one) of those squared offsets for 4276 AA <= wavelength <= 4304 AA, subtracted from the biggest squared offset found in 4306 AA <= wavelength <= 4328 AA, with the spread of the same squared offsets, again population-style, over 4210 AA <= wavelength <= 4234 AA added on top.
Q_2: 4.7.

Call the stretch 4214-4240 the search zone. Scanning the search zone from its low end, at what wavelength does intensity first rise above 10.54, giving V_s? 4215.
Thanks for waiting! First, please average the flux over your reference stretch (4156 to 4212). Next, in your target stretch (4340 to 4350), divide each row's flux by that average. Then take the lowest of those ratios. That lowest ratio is 0.91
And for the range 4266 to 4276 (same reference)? 0.95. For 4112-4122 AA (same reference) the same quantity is 0.97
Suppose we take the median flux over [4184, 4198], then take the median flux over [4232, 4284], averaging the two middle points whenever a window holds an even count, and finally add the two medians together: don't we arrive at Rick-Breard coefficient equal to 21.7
